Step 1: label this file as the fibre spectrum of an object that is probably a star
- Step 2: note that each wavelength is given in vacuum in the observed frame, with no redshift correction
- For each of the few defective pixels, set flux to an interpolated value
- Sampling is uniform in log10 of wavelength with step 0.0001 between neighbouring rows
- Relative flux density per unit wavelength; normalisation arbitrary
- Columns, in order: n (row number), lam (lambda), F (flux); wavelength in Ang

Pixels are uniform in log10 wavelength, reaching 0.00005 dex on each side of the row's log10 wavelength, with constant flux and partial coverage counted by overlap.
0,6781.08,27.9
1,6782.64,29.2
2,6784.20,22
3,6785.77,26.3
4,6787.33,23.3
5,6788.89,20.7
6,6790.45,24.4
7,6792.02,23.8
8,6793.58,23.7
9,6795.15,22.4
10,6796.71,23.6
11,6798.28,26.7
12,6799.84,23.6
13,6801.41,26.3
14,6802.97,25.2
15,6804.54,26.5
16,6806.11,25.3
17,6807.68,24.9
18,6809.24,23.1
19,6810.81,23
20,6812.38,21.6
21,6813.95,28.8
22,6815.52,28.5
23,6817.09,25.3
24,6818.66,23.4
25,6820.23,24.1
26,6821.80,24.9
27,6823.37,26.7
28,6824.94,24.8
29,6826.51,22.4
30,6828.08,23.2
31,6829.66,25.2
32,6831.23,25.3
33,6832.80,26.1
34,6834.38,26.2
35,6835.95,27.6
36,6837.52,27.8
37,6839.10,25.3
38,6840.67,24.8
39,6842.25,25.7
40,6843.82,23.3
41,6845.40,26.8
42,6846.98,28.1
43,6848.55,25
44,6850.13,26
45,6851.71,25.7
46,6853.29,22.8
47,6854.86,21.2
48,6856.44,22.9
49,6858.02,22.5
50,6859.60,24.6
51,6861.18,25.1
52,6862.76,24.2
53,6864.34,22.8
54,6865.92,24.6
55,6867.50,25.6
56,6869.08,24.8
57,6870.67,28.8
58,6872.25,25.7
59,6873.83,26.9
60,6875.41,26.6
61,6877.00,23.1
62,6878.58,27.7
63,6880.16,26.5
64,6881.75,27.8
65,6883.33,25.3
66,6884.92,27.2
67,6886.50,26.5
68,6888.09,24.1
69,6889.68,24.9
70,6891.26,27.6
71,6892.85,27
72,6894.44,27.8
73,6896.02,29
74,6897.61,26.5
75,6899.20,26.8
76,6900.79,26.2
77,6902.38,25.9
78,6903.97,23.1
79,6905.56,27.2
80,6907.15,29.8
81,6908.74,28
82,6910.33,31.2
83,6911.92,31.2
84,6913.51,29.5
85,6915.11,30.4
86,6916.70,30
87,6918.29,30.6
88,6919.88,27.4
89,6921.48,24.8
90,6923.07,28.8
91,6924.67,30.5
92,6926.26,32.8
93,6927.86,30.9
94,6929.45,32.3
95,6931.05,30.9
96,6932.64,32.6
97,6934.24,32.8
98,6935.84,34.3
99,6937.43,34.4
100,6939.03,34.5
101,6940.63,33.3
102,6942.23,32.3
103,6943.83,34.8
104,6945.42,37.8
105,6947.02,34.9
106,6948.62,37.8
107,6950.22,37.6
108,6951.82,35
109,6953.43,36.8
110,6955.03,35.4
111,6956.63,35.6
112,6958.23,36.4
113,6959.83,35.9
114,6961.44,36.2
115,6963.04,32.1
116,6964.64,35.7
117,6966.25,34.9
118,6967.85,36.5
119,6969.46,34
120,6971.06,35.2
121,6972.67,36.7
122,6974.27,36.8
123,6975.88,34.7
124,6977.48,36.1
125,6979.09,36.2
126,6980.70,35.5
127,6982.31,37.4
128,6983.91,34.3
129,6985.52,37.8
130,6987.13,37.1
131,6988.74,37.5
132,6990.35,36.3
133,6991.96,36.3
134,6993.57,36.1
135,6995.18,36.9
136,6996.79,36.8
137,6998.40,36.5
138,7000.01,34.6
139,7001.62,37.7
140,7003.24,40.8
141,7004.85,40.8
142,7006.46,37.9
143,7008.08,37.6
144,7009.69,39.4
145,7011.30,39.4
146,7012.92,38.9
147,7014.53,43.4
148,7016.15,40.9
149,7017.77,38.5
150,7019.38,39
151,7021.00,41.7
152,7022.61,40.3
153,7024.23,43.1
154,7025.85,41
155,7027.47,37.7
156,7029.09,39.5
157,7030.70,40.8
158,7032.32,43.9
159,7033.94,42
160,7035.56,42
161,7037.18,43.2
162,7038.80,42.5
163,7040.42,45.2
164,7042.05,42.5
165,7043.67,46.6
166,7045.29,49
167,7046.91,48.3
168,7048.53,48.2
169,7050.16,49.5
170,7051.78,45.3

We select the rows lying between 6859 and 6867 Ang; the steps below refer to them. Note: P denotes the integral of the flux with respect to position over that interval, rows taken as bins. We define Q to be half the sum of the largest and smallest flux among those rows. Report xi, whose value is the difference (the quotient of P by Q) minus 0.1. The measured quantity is 8.0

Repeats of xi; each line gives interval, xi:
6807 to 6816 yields 8.8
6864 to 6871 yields 6.7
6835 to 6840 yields 5.0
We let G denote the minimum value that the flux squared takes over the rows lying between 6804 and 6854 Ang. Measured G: 467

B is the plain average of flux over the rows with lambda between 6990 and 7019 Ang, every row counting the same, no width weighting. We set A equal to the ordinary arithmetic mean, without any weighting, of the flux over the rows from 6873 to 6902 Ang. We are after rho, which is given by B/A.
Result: 1.4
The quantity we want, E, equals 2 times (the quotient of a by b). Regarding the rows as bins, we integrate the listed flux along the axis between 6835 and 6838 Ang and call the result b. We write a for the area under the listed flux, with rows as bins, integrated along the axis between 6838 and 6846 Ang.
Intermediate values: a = 202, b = 83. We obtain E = 5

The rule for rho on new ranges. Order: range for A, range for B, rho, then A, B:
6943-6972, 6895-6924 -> 0.8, 35.7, 28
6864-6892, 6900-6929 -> 1.1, 25.9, 29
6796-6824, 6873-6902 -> 1.1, 25.1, 27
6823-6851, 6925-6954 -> 1.3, 25.6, 34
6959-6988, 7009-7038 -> 1.1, 35.7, 41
